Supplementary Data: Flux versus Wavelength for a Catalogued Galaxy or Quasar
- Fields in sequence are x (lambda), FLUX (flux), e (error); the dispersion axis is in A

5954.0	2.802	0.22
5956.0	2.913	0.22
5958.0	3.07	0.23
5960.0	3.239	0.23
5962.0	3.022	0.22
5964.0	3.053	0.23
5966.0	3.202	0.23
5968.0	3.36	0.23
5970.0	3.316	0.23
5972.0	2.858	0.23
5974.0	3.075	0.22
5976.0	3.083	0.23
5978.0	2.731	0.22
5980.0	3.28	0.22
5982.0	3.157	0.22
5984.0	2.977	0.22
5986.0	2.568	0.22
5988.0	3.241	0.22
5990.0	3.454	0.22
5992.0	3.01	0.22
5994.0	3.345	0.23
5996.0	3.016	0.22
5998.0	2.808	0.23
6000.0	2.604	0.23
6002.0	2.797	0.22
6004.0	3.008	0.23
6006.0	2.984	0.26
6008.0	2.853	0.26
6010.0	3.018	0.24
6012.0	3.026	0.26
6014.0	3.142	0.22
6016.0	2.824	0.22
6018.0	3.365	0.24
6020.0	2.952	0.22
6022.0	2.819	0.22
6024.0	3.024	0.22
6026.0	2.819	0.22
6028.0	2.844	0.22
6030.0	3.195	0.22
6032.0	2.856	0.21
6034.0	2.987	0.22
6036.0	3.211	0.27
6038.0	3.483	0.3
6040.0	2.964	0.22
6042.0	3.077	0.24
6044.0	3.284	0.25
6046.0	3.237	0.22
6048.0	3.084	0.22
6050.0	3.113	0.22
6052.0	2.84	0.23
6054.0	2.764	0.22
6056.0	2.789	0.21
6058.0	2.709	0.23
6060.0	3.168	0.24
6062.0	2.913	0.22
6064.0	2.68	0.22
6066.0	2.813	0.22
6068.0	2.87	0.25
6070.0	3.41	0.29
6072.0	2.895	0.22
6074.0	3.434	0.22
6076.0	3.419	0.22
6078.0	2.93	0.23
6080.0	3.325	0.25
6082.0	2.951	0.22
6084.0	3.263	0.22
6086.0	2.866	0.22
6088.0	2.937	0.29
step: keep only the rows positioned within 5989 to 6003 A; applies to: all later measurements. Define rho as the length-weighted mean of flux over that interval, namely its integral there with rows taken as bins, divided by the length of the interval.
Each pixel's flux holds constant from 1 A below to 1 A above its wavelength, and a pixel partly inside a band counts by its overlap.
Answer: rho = 3.00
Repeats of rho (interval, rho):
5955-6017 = 3.03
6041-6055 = 3.06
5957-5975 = 3.13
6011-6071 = 3.01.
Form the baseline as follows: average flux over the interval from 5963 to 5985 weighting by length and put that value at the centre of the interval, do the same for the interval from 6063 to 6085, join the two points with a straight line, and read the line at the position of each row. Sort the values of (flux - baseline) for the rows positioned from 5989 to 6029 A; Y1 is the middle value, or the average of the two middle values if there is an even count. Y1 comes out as -0.10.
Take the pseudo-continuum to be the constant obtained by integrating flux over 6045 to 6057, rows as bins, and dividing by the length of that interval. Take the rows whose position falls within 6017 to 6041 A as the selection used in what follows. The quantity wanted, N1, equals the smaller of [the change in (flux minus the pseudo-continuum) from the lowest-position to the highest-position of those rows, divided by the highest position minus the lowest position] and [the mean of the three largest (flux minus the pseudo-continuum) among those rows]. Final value -0.018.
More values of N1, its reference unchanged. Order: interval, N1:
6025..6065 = -0.004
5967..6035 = -0.006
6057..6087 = 0.006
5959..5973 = -0.032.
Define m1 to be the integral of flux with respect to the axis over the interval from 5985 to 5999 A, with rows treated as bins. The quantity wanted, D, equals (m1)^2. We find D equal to 1839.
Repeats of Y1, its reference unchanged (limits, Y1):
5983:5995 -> 0.03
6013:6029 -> -0.20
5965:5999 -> -0.02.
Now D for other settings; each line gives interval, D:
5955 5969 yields 1911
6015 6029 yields 1705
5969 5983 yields 1849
